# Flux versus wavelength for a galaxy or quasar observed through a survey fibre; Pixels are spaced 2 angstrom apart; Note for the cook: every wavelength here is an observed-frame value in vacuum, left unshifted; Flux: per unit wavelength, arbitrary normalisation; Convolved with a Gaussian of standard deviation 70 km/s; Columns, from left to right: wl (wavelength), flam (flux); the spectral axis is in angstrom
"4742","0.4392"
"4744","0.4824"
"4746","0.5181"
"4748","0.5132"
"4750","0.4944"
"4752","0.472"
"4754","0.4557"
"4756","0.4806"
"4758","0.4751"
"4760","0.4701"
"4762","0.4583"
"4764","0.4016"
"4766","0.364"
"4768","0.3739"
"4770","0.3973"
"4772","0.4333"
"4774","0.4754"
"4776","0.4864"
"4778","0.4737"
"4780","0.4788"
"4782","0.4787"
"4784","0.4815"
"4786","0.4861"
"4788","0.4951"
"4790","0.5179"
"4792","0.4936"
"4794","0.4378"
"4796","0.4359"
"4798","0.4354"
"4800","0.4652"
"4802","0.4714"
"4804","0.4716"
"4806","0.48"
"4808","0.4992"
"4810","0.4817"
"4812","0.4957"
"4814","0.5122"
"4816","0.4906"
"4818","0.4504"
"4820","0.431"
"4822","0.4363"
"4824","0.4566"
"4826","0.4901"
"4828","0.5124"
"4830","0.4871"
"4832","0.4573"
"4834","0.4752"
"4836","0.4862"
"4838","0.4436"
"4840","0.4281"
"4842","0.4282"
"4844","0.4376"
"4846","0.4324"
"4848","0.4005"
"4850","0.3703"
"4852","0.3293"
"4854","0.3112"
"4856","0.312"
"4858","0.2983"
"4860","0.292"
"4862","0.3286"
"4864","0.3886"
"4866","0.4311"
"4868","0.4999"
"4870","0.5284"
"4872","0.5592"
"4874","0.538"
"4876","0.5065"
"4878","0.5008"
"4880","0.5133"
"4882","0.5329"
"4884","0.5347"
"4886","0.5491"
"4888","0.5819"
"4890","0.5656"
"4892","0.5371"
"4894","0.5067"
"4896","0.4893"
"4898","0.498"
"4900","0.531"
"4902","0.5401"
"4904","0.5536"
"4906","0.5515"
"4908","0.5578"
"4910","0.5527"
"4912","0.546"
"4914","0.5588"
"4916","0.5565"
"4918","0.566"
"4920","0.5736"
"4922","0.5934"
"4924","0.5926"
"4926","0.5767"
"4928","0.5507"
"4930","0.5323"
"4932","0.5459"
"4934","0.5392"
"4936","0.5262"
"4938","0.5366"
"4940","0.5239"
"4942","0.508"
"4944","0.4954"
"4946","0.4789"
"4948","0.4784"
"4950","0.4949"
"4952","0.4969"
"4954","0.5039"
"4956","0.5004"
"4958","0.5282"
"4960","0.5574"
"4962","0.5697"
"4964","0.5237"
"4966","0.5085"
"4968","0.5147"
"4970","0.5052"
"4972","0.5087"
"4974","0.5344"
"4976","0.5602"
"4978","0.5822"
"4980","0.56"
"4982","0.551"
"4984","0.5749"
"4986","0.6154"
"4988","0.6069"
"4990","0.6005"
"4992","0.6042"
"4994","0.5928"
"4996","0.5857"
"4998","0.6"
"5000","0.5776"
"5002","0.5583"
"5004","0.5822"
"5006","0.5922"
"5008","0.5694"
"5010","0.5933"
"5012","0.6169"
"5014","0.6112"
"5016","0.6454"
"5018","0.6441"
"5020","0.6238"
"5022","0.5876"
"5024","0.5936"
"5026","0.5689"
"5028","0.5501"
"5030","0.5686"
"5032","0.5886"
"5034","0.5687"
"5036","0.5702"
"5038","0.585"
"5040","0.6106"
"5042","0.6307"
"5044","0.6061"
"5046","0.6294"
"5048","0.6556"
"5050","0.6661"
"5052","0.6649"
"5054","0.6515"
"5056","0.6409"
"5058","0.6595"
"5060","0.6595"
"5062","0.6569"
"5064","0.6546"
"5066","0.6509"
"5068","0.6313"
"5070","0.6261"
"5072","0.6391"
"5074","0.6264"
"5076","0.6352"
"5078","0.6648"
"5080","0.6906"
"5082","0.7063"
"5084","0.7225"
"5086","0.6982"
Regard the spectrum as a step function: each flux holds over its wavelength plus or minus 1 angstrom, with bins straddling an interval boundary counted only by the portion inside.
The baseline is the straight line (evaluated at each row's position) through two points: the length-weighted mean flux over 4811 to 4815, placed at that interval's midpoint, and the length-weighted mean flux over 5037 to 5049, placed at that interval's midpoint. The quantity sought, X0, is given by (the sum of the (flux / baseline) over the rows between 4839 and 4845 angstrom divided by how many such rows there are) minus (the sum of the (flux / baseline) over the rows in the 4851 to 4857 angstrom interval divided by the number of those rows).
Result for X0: 0.2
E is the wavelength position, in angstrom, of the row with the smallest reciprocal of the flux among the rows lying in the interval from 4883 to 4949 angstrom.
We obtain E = 4922 angstrom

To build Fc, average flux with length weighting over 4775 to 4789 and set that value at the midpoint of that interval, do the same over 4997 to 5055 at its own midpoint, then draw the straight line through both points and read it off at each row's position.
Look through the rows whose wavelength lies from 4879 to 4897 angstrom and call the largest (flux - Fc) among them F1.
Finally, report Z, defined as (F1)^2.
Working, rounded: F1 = 0.046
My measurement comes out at 0.0022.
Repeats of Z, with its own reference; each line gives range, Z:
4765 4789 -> 0.0001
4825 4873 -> 0.0010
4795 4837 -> 0.0002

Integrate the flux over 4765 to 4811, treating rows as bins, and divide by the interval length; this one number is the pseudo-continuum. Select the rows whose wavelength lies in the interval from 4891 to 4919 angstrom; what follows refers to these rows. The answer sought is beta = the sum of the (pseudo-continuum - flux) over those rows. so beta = -1.08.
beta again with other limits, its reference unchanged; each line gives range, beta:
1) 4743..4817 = -0.26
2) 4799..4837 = -0.28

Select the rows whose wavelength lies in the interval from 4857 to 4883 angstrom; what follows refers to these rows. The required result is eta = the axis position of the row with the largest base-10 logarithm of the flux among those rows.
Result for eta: 4872 angstrom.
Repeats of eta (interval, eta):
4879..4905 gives 4888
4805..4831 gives 4828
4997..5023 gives 5016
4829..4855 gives 4830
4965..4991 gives 4986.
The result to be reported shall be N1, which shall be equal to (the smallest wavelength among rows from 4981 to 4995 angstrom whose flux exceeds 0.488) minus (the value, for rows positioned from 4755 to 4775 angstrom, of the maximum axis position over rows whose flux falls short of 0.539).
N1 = 208 angstrom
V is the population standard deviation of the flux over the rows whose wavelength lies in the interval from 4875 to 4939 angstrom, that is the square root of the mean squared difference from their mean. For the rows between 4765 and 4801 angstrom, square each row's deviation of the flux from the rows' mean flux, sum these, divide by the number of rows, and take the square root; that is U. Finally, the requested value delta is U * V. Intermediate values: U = 0.042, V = 0.026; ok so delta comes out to 0.0011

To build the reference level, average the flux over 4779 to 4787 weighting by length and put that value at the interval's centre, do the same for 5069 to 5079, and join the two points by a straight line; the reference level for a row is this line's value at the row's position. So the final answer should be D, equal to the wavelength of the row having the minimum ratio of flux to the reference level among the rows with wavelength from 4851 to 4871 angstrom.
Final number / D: 4860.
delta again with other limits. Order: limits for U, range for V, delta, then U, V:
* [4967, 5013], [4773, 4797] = 0.0007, 0.032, 0.022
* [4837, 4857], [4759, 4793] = 0.0023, 0.051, 0.044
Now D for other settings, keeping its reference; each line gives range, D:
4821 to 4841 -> 4840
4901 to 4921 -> 4902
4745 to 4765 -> 4764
